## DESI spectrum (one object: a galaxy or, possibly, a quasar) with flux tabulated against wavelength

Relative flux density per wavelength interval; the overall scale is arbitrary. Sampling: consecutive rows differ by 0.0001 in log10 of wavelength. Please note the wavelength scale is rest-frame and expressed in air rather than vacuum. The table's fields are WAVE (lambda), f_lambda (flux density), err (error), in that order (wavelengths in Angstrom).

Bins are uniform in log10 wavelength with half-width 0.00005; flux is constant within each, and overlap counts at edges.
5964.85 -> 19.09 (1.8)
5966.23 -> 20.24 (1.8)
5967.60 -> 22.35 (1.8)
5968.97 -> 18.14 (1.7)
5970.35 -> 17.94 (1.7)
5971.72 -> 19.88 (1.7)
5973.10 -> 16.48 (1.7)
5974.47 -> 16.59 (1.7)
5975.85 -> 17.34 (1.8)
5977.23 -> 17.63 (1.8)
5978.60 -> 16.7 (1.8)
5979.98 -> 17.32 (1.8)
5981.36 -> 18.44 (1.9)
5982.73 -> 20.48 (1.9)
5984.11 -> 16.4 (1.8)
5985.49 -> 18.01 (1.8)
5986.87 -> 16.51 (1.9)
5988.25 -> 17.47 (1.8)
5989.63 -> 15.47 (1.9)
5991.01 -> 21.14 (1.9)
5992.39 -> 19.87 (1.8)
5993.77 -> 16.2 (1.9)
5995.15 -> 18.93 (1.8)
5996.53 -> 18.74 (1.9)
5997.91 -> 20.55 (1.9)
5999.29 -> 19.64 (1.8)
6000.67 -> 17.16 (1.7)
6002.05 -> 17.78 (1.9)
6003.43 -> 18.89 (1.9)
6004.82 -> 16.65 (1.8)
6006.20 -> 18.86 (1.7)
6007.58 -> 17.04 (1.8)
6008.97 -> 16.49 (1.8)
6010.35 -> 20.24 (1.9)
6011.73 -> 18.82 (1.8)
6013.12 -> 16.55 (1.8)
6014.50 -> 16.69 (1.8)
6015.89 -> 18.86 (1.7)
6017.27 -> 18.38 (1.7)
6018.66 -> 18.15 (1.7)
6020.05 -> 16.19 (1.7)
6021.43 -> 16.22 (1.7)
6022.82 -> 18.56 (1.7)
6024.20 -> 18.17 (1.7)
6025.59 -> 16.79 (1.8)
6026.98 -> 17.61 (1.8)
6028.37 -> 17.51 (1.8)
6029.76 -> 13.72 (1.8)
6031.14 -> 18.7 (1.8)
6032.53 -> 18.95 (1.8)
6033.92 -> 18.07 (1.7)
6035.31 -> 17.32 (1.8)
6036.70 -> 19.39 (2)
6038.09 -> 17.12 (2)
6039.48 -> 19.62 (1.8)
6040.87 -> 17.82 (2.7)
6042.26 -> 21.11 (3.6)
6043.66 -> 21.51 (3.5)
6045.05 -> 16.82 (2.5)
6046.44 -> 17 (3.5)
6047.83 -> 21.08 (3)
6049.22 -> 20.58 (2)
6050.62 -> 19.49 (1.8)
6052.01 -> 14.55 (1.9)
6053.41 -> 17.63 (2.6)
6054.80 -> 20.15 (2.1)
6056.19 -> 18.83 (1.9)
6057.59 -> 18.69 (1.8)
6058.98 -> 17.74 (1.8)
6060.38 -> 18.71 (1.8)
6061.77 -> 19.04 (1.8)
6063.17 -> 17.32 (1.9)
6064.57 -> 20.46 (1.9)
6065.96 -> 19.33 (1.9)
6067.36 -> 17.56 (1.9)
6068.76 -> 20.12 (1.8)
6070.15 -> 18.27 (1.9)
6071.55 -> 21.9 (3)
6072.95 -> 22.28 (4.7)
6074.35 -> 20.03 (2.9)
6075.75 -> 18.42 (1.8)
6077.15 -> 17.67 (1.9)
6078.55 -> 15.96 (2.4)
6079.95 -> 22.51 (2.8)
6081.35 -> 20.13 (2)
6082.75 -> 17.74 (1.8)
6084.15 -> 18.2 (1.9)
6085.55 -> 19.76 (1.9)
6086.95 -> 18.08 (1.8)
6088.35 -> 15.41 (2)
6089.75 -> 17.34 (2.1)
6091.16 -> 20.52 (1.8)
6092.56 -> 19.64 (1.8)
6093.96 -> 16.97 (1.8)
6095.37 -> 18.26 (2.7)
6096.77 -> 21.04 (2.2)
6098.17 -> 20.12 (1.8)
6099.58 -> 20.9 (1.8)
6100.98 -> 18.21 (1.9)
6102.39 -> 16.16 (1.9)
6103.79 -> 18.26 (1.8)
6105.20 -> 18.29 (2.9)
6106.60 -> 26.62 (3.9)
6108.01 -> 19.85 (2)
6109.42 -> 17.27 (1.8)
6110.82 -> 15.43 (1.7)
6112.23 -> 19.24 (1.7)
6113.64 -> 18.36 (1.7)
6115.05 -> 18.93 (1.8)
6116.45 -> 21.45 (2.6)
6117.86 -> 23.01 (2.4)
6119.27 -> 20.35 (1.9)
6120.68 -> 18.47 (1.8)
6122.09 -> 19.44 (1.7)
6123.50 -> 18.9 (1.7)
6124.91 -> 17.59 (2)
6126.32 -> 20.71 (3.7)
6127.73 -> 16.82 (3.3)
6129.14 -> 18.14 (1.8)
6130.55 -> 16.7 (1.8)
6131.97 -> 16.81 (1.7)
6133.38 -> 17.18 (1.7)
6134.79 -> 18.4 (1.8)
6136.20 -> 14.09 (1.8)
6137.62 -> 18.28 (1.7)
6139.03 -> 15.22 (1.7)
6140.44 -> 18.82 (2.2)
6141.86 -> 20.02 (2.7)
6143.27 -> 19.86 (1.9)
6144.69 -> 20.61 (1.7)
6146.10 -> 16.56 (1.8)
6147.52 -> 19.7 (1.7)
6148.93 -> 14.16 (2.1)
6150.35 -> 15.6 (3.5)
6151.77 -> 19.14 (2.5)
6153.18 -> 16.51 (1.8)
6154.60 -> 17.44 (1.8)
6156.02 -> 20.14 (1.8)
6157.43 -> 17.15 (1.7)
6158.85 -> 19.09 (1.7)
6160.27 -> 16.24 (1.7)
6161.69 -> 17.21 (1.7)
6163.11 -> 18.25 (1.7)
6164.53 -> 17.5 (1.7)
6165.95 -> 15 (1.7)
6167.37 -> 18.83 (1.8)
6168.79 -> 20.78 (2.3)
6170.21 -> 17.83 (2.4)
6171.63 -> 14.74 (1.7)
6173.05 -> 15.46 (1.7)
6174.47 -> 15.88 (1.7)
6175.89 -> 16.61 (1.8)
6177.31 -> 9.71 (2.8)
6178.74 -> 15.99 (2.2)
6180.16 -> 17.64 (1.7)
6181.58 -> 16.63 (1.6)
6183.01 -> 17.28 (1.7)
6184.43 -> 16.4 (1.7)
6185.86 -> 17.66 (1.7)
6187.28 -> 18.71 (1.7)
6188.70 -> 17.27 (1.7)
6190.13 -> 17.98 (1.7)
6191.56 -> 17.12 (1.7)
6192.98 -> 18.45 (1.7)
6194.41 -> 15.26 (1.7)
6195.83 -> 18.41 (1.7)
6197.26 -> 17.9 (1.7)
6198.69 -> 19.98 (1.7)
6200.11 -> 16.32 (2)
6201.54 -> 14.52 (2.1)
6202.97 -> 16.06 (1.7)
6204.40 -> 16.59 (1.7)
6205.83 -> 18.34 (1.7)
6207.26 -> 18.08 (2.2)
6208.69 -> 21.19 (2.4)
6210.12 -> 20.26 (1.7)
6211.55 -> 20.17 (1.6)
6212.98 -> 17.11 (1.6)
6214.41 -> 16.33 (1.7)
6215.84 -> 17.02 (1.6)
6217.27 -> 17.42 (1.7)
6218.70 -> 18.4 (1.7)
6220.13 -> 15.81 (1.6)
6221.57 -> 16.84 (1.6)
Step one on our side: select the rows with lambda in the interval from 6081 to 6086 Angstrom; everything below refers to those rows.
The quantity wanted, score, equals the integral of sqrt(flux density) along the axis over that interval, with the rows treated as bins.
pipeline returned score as 21.7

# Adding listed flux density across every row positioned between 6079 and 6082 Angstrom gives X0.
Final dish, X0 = 43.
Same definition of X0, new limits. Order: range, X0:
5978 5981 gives 34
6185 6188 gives 36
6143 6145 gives 40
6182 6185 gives 34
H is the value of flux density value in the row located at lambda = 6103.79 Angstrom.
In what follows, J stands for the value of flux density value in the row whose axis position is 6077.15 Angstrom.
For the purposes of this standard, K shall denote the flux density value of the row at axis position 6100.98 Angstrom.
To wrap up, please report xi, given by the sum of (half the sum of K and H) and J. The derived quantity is 35.9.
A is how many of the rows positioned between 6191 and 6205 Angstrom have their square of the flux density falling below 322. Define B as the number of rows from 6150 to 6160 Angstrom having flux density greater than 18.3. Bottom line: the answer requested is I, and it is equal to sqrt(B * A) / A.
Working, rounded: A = 7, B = 3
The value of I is 0.65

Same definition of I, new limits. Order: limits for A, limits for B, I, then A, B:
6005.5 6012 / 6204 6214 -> 1.41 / 2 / 4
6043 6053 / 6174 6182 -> 0.00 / 3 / 0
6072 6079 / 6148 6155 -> 0.71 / 2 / 1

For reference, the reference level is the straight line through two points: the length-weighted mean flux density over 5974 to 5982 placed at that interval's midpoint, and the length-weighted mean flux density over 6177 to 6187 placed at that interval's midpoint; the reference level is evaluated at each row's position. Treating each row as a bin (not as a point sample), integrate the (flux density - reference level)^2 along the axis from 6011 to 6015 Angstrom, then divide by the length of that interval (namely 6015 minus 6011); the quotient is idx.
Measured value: 1.2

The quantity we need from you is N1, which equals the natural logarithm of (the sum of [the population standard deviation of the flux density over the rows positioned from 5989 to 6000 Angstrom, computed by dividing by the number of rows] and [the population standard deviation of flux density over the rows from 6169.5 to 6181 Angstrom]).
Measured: 1.5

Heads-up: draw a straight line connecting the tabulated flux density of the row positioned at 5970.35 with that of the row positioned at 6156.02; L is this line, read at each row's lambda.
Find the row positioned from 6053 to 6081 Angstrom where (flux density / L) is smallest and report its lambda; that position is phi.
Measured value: 6078.55 Angstrom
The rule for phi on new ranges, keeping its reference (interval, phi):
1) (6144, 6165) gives 6148.93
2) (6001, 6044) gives 6029.76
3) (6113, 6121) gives 6113.64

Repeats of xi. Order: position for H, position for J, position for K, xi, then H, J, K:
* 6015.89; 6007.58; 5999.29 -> 36.3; 18.86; 17.04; 19.64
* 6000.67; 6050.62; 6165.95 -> 35.6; 17.16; 19.49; 15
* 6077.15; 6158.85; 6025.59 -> 36.3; 17.67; 19.09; 16.79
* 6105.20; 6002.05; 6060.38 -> 36.3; 18.29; 17.78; 18.71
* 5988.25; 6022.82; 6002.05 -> 36.2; 17.47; 18.56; 17.78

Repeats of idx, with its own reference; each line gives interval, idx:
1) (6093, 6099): 8.4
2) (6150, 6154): 2.8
